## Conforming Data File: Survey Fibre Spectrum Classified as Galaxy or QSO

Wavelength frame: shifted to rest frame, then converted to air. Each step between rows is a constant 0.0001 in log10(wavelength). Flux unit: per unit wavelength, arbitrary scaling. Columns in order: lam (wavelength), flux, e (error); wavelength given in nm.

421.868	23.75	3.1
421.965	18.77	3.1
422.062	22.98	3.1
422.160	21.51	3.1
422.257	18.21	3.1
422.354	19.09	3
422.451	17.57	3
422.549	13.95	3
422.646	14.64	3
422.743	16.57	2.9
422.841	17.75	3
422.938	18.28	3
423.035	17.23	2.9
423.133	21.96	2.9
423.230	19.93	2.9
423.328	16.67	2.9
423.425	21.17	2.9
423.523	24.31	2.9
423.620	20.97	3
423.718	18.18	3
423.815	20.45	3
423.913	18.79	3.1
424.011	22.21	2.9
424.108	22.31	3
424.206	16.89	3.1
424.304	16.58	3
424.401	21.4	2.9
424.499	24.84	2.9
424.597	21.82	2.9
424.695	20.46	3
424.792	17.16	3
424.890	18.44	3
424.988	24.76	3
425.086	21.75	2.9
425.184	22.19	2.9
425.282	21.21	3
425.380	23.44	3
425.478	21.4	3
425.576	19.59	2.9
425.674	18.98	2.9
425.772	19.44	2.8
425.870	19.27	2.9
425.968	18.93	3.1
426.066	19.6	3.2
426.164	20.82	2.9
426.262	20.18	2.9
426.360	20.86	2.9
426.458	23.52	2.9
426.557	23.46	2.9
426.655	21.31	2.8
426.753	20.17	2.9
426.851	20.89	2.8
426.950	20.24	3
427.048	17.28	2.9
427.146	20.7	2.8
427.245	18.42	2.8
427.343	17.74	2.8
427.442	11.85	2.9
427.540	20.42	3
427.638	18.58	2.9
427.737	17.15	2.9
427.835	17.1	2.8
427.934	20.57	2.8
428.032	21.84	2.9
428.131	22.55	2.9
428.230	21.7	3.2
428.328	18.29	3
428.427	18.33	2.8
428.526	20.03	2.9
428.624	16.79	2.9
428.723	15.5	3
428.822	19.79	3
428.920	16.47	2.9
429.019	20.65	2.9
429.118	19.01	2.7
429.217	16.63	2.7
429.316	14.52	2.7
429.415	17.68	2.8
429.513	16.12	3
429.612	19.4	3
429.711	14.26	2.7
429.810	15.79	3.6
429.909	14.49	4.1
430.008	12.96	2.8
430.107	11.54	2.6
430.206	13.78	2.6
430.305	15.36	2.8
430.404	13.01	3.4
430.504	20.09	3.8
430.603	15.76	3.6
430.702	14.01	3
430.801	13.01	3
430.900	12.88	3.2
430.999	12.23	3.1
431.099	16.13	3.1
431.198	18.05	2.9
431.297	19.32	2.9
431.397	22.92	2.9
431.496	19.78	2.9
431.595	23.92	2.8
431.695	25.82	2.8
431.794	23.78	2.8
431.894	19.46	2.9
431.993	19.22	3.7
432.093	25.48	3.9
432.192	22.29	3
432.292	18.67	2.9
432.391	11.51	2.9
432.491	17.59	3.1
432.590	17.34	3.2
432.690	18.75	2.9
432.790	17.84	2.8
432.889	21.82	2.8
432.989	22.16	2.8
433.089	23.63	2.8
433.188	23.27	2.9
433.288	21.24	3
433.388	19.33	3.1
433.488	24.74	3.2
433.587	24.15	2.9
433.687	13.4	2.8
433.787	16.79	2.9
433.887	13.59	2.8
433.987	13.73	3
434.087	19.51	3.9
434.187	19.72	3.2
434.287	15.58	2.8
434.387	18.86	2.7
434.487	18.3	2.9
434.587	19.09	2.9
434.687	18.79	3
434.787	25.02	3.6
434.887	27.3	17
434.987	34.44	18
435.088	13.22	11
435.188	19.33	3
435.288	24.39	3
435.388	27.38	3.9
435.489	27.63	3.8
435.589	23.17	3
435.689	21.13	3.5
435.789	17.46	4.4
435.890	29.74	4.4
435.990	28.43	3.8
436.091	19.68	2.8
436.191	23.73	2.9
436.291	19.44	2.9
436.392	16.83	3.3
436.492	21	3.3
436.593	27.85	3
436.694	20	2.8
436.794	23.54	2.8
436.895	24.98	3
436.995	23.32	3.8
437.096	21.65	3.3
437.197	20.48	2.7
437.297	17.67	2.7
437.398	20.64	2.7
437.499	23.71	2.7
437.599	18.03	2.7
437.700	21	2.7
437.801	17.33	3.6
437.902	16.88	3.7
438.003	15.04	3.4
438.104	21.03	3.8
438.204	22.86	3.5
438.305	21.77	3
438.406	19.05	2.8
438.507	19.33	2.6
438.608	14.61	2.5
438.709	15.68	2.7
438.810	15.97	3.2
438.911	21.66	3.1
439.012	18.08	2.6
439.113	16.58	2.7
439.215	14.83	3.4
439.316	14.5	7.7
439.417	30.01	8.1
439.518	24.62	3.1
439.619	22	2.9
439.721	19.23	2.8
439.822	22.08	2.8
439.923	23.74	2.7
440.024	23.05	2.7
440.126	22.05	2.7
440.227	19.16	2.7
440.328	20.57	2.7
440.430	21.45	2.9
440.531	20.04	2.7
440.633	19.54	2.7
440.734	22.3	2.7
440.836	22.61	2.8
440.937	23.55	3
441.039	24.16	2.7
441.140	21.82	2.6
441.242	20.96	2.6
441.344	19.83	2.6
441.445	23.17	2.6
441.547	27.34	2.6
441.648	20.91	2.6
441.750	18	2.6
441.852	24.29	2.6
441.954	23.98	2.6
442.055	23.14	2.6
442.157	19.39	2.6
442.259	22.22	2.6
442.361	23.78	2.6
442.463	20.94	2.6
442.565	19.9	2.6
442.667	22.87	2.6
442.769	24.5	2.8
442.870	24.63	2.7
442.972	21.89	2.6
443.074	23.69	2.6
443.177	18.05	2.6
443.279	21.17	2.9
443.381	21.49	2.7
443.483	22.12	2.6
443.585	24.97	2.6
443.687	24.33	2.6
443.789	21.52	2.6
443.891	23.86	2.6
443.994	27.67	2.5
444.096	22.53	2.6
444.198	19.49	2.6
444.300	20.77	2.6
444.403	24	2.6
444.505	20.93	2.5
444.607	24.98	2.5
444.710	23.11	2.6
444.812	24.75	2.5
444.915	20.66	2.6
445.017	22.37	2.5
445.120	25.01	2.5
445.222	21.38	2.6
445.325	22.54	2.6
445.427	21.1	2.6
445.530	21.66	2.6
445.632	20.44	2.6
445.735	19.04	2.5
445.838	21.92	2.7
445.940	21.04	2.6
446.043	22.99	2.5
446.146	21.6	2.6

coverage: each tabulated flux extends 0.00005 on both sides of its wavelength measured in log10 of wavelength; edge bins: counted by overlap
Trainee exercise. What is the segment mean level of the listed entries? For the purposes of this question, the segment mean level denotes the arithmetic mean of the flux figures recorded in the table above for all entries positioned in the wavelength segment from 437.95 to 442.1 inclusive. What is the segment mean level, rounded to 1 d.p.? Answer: 20.8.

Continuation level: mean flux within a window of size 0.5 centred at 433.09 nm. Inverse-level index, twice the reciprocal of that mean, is 0.089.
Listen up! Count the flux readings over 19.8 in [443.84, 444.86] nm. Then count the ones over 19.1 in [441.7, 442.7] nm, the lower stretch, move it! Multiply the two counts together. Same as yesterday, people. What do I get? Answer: 81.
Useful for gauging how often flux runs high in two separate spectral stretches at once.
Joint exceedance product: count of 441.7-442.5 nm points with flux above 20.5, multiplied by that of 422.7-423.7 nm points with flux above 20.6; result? 24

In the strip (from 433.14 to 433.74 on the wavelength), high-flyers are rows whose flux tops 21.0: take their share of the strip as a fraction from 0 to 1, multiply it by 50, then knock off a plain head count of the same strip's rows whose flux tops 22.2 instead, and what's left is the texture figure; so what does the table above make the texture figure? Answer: 30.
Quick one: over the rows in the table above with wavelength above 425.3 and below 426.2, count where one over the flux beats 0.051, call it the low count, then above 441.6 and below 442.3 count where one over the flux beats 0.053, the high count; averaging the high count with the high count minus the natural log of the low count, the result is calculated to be 0.10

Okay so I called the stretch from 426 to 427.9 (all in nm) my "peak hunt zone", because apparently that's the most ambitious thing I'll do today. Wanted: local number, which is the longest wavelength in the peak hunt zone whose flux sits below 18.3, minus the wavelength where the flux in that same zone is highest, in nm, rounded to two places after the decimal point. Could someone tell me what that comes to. 1.38 nm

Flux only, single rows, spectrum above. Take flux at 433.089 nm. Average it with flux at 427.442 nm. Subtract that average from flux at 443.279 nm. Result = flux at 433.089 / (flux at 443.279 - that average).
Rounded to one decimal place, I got 6.9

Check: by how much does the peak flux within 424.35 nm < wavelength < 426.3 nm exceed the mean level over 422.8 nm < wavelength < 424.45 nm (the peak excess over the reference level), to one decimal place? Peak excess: 5.1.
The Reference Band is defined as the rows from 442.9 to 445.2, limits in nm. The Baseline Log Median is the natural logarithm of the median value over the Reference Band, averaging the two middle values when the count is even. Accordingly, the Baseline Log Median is 3.11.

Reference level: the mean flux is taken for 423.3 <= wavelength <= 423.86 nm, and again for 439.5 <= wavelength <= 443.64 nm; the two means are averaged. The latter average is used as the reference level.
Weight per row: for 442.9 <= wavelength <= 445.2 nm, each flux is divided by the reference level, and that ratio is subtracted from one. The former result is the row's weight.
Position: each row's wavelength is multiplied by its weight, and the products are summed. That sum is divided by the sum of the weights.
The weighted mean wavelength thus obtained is 444.25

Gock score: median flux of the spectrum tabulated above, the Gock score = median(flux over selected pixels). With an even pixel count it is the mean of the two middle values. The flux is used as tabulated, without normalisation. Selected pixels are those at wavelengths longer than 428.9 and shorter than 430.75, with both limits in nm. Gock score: 15.8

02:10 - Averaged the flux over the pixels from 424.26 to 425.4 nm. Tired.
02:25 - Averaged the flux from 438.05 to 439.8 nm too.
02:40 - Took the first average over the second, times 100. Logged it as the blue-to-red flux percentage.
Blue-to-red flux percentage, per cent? 108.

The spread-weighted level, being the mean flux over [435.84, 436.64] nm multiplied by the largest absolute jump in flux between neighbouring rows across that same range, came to 204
